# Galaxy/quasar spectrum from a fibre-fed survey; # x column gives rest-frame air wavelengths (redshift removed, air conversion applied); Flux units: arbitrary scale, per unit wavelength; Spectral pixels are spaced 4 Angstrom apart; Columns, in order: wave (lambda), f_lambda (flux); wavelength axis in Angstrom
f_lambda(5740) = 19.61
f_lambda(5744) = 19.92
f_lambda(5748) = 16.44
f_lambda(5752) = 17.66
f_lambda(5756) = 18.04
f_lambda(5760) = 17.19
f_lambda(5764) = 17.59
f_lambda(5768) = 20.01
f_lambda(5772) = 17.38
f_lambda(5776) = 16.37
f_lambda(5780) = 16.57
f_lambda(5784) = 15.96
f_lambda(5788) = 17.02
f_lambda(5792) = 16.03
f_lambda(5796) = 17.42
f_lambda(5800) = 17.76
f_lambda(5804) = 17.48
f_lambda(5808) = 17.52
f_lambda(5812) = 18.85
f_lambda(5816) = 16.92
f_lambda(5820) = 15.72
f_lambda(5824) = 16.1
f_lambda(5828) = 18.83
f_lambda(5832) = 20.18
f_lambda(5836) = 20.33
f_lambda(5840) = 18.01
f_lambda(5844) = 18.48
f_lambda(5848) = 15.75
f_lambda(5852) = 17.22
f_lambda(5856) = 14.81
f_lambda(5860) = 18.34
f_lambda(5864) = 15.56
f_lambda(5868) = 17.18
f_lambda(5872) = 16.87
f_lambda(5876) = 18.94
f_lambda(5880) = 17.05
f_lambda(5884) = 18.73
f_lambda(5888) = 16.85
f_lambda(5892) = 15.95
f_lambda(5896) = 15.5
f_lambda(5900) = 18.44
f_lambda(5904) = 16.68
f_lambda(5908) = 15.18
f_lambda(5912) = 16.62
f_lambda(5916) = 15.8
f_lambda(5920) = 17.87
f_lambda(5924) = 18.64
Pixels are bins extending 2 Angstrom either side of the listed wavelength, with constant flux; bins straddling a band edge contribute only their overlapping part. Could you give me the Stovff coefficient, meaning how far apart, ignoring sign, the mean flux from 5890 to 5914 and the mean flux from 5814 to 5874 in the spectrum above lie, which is 1.0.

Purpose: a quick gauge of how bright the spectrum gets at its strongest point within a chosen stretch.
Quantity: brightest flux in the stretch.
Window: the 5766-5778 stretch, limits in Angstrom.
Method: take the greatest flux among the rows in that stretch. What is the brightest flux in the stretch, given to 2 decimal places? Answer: 20.01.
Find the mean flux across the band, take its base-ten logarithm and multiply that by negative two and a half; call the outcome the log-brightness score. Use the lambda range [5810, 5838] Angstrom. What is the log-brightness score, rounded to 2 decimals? -3.15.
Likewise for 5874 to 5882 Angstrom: -3.14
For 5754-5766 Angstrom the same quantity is -3.11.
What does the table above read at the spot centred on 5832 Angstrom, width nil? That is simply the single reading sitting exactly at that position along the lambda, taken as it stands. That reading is 20.18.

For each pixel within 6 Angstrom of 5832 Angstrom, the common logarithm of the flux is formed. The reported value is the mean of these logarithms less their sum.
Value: -2.6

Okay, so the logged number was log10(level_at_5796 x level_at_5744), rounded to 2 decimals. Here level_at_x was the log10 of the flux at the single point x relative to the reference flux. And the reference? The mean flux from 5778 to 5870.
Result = -3.76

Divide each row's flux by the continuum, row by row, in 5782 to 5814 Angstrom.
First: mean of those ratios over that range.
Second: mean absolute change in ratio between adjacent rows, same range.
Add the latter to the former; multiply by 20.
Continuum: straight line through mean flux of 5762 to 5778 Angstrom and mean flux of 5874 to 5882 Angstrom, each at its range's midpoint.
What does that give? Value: 20.2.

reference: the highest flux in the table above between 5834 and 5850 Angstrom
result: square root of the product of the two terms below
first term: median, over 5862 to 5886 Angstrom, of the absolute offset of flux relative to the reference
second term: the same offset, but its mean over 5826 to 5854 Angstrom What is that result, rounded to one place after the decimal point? 2.5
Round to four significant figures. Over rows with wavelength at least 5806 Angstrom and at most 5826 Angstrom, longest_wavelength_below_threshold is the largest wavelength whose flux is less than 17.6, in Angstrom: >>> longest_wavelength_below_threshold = 5824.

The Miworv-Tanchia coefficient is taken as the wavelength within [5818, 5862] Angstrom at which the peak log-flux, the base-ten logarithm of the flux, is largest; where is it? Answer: 5836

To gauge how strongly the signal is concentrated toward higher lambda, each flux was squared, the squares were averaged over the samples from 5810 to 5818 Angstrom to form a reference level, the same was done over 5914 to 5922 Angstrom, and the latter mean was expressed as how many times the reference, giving 0.89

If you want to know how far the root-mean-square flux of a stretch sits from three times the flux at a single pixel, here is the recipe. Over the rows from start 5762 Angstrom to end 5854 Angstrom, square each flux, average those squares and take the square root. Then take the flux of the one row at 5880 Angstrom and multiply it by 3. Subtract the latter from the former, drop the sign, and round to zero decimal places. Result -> 34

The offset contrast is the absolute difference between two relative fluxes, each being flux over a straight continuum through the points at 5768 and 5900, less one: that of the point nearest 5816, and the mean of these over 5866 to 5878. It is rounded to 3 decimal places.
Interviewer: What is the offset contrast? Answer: 0.071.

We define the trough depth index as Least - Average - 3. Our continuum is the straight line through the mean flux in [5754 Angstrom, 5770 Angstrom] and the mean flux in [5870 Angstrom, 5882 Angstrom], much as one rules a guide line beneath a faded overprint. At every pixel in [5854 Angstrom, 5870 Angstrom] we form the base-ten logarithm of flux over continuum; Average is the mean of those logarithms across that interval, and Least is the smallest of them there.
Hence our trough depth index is -3.045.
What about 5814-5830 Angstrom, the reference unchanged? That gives -3.030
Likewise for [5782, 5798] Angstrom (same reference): -3.018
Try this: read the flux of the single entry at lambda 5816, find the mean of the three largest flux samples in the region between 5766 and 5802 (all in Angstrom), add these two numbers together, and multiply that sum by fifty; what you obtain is 1766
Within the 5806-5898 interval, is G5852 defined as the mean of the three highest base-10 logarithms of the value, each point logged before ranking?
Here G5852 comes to 1.30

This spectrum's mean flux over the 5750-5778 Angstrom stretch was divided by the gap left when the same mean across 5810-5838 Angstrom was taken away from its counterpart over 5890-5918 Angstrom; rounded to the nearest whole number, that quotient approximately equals -10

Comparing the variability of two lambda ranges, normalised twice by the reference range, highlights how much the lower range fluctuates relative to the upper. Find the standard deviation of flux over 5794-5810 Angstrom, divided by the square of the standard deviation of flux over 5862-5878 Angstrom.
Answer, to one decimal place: 0.1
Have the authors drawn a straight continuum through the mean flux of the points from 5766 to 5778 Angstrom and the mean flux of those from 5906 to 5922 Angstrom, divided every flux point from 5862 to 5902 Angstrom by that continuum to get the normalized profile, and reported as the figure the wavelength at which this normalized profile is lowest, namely 5864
